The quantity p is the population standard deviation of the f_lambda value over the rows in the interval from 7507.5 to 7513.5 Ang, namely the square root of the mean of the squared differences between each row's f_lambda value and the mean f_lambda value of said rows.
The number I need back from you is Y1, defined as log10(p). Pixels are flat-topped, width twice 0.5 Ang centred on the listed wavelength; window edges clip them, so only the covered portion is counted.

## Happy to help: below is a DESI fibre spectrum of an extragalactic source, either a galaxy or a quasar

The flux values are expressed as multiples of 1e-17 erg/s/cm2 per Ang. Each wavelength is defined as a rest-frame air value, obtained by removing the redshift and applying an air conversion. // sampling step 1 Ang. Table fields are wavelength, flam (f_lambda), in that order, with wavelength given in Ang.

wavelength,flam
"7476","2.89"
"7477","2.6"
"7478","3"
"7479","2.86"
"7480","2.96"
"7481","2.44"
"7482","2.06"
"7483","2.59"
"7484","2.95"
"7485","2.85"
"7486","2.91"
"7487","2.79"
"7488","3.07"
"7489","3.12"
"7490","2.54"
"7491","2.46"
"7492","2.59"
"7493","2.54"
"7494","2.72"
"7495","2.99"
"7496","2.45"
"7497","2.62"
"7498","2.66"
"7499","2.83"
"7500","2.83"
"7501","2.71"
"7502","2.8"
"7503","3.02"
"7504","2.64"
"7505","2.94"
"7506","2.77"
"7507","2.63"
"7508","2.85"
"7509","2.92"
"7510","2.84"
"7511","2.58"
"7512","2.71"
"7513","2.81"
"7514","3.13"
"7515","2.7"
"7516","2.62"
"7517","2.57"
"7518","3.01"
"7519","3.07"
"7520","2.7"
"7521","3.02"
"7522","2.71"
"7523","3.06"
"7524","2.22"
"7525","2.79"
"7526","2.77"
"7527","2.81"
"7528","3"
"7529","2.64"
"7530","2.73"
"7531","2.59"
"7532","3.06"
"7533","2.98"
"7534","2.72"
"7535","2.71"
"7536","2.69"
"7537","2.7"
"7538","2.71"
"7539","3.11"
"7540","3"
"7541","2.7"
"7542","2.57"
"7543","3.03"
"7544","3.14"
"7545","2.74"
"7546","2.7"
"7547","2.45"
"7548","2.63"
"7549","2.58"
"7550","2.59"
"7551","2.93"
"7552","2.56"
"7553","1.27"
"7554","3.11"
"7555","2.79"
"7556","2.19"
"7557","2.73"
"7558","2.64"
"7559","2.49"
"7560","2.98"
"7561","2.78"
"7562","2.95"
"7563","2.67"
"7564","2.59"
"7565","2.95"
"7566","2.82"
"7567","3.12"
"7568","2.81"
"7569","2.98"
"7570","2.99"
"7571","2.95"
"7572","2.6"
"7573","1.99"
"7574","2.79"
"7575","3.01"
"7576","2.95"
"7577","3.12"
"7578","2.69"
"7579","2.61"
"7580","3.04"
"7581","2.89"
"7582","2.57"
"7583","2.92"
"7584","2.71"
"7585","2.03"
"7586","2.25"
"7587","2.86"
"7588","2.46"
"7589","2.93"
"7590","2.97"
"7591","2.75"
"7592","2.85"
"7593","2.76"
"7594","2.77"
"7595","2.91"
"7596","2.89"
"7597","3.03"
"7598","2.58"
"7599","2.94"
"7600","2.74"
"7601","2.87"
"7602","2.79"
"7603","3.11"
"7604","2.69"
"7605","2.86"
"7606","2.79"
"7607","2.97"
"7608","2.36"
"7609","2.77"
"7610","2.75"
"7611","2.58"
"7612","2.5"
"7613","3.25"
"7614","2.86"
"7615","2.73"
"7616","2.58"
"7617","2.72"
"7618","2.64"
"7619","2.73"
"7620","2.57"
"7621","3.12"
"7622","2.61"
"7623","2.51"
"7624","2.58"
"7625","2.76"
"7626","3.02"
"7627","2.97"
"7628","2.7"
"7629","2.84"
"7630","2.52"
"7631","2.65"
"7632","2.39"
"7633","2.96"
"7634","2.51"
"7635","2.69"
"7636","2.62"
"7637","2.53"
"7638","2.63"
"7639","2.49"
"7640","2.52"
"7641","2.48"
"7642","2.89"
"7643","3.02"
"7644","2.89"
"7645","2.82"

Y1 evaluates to -1.0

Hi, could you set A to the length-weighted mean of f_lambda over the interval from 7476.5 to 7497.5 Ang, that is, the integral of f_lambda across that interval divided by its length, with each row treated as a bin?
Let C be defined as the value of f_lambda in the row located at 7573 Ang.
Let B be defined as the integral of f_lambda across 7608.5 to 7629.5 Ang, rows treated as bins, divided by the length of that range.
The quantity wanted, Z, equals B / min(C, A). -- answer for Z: 1.38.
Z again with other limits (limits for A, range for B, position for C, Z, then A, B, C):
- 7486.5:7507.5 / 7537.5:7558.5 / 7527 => 0.97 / 2.75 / 2.67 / 2.81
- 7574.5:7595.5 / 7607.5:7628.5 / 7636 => 1.04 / 2.76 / 2.73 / 2.62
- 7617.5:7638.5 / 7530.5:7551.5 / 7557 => 1.03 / 2.69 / 2.78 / 2.73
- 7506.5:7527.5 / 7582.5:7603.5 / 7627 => 0.99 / 2.79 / 2.77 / 2.97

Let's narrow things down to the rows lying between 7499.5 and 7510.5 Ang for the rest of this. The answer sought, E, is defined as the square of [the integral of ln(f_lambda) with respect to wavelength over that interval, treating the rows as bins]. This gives 129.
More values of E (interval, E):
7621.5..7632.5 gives 118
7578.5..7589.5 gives 114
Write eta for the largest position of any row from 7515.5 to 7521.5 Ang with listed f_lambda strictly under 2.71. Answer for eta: 7520 Ang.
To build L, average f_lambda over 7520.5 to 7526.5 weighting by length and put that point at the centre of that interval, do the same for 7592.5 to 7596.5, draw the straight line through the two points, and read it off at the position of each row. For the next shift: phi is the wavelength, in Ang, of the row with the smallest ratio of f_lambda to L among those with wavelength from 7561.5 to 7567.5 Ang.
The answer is 7564 Ang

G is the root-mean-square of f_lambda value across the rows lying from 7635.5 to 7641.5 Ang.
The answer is 2.55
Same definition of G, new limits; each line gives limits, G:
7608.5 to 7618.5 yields 2.75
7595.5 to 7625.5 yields 2.77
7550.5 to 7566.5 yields 2.69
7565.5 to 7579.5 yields 2.83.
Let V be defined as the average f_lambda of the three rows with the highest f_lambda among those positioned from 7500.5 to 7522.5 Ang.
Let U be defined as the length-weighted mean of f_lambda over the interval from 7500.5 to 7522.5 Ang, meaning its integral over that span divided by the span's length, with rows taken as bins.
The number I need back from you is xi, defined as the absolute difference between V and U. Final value 0.27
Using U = 2.81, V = 3.07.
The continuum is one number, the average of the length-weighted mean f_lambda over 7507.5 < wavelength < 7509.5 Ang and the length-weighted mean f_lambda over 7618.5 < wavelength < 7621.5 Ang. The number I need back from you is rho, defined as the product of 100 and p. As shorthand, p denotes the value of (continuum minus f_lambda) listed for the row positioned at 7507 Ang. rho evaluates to 22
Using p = 0.2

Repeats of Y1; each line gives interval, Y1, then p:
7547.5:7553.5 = -0.3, 0.53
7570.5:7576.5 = -0.5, 0.35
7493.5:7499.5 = -0.8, 0.17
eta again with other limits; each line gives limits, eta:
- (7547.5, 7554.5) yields 7553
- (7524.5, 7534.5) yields 7531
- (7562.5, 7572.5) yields 7572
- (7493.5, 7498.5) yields 7498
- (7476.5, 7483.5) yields 7483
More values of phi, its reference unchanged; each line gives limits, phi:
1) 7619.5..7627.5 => 7623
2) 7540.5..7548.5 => 7547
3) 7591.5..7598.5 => 7598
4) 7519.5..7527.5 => 7524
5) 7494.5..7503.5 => 7496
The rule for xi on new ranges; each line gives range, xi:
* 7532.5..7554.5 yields 0.41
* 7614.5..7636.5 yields 0.34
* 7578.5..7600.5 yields 0.27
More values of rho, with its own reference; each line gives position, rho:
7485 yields 0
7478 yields -15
